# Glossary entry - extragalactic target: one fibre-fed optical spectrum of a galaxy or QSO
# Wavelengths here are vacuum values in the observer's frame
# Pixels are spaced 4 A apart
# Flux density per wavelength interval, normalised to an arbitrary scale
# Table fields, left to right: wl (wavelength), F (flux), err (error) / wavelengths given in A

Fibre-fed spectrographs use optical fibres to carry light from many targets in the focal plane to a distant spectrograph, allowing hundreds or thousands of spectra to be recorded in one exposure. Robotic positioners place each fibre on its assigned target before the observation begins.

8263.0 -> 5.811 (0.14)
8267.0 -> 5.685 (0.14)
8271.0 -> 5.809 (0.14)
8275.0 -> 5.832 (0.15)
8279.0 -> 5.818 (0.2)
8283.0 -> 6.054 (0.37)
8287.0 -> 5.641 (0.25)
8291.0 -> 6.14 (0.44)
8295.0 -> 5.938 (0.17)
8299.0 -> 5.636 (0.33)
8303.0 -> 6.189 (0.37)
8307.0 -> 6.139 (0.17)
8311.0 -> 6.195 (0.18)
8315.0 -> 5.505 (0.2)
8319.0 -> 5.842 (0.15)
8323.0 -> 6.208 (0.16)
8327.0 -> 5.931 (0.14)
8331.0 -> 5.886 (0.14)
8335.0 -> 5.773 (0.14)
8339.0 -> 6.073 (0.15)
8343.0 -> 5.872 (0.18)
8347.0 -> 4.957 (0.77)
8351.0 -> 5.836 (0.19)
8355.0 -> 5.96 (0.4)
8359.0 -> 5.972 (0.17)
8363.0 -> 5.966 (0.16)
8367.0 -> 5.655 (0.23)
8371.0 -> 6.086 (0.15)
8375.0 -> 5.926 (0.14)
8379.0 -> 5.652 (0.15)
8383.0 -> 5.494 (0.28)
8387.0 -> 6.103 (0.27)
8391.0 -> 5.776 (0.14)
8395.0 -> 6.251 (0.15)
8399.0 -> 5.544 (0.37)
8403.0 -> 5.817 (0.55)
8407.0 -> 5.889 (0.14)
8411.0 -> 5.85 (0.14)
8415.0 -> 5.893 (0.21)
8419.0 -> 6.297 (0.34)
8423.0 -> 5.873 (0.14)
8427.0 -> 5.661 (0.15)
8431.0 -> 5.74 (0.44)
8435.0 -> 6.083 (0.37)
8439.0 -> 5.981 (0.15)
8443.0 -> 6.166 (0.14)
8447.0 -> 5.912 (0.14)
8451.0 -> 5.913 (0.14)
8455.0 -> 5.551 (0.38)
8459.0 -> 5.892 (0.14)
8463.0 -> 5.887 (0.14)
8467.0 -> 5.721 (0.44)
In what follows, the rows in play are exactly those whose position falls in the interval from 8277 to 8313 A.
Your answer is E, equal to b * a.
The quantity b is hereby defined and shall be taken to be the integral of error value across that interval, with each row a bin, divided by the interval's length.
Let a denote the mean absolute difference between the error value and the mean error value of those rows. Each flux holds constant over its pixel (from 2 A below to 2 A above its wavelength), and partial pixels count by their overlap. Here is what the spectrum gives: 0.0250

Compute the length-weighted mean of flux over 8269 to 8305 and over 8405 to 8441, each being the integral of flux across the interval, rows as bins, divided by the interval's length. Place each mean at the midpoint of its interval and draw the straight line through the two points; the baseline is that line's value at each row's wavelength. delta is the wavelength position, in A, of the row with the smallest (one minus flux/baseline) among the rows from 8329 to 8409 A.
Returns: 8395.0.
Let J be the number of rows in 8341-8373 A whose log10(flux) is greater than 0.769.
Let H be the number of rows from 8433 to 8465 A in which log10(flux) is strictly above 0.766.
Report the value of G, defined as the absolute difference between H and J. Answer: 3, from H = 7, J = 4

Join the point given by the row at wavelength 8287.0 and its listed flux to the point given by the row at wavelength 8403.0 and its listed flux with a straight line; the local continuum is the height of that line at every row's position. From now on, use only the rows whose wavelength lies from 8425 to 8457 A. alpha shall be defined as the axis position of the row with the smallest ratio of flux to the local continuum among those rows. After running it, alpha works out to 8455.0 A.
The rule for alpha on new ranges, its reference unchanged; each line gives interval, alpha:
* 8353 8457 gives 8455.0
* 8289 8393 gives 8347.0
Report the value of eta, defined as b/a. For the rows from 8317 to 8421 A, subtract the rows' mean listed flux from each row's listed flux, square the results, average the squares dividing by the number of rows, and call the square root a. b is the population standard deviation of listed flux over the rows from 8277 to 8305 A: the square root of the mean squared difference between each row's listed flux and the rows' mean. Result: 0.8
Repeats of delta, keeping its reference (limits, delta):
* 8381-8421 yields 8419.0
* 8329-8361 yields 8339.0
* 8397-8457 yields 8419.0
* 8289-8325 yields 8323.0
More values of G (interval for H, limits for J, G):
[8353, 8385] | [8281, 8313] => 1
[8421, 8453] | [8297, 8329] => 1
